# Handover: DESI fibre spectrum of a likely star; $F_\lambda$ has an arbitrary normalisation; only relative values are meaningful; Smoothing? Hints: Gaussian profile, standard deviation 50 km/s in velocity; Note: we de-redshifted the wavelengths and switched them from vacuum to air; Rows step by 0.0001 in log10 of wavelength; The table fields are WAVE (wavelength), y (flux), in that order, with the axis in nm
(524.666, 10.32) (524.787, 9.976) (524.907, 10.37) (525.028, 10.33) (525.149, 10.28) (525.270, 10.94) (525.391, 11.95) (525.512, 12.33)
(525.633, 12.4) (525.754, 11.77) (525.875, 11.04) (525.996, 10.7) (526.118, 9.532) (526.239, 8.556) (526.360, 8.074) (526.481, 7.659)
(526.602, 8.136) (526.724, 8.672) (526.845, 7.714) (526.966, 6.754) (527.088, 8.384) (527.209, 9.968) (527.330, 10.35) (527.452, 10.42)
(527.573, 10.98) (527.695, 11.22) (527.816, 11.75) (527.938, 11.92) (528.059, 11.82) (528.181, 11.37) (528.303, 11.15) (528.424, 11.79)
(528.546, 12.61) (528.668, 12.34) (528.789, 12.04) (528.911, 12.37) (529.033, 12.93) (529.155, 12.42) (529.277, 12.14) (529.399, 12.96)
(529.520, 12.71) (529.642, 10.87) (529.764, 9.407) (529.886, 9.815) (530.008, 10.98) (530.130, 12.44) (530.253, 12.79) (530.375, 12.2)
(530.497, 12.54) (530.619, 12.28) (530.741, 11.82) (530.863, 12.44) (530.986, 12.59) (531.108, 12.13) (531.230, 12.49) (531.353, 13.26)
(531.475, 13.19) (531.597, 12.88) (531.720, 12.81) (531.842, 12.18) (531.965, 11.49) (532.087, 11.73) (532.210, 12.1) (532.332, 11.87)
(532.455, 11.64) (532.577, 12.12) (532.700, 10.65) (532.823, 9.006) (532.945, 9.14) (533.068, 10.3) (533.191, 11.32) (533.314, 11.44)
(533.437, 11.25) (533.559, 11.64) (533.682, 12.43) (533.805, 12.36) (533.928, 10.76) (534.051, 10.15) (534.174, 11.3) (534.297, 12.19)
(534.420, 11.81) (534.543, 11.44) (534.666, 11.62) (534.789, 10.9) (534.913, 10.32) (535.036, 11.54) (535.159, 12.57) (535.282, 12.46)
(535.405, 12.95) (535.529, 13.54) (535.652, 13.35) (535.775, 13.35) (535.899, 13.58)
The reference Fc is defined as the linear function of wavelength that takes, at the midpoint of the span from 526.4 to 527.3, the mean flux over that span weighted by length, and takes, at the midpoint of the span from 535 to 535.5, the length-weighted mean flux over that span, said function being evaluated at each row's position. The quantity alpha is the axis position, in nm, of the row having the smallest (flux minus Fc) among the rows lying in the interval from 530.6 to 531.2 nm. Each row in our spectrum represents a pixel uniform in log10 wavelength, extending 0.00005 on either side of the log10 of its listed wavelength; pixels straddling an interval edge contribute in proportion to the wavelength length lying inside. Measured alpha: 530.741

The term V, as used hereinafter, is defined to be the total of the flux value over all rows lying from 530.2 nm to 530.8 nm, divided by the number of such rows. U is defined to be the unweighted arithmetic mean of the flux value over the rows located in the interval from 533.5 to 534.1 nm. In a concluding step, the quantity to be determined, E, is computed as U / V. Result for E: 0.9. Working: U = 11.5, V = 12.3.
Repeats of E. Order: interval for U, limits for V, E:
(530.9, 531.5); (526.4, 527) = 1.6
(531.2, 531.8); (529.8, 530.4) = 1.1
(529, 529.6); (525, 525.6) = 1.1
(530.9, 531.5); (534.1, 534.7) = 1.1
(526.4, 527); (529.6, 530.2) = 0.7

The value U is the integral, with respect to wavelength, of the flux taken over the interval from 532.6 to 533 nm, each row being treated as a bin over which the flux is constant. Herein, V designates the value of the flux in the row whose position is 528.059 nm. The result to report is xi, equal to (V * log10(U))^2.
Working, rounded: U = 3.9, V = 11.82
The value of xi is 50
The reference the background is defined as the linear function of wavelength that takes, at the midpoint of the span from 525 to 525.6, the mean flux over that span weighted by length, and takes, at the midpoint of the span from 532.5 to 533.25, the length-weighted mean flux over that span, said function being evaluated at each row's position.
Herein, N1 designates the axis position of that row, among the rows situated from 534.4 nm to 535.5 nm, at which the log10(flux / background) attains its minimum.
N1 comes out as 534.913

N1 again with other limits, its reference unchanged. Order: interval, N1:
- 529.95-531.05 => 530.008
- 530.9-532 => 531.965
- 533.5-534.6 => 534.051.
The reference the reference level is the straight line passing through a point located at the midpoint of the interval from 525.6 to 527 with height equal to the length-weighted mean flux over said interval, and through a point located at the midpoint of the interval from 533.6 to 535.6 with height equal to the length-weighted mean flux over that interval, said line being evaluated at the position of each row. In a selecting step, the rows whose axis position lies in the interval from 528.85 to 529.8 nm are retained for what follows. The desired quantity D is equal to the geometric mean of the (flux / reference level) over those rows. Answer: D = 1.17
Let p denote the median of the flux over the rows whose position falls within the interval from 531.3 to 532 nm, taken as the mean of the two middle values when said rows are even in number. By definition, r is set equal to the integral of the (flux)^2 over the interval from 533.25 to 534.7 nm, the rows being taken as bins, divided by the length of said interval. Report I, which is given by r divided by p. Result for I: 10.4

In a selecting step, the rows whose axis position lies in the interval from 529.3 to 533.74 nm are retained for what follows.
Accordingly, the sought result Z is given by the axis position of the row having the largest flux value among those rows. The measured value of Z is 531.353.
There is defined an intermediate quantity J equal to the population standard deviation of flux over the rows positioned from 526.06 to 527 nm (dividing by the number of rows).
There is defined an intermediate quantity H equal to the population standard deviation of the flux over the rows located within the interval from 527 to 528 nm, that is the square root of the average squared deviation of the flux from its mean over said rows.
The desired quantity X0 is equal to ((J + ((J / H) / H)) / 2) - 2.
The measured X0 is -1.3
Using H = 1.06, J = 0.8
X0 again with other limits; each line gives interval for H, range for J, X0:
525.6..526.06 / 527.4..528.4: -1.2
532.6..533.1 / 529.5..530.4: -0.2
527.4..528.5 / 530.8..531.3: -1.5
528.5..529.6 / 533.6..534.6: 2.4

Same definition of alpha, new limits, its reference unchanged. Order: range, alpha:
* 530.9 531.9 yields 531.842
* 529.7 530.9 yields 529.764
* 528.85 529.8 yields 529.764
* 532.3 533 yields 532.823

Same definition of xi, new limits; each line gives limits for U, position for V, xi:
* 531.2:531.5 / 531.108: 51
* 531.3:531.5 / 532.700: 20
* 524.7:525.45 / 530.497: 128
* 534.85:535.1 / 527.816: 26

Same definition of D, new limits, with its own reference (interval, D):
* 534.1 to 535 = 0.97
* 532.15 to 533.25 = 0.97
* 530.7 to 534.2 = 1.05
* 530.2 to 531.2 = 1.17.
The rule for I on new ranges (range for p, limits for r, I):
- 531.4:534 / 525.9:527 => 6.4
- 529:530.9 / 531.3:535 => 10.8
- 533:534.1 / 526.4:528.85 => 9.7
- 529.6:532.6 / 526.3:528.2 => 7.9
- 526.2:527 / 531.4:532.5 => 18.6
